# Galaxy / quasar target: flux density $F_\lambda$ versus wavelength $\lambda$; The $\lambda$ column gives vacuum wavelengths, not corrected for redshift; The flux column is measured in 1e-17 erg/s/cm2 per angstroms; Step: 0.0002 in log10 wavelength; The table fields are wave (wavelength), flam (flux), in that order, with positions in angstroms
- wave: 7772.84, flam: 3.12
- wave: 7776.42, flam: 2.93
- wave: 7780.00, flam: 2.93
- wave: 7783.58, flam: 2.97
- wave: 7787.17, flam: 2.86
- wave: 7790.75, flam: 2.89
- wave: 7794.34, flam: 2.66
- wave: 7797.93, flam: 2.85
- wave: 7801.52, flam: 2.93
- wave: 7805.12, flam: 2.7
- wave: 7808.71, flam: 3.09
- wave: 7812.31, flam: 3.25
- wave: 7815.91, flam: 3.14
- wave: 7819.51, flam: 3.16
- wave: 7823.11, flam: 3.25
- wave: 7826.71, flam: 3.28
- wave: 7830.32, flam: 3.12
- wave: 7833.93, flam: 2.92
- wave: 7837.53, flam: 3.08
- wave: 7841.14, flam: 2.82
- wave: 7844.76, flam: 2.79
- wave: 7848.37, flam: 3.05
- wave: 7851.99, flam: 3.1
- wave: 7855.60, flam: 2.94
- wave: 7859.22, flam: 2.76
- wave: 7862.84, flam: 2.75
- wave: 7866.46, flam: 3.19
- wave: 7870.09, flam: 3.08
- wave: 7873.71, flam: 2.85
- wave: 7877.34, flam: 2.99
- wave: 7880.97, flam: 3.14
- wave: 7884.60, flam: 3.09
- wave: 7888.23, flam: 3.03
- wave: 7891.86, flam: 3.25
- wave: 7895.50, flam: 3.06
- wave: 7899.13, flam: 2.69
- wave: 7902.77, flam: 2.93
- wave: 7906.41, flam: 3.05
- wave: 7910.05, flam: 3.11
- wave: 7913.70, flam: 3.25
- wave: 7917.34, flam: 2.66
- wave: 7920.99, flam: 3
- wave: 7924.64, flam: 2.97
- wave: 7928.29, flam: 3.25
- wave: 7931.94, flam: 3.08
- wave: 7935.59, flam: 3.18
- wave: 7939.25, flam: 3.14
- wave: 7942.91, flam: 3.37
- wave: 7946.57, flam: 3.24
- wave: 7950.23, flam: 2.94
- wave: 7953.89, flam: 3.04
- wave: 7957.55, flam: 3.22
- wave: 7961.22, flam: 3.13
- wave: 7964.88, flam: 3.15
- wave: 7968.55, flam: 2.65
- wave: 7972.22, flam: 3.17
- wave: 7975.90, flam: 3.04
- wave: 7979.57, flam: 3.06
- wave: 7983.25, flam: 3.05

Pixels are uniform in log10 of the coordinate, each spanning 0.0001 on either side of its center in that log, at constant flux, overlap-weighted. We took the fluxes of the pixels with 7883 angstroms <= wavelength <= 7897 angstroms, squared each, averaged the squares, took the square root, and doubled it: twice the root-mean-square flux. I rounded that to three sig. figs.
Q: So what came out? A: 6.22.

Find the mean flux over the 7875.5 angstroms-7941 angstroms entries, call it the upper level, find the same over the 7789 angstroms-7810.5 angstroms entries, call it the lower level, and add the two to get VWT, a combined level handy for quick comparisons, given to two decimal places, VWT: 5.90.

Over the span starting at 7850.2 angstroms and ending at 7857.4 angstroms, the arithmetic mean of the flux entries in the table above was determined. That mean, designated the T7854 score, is 3.02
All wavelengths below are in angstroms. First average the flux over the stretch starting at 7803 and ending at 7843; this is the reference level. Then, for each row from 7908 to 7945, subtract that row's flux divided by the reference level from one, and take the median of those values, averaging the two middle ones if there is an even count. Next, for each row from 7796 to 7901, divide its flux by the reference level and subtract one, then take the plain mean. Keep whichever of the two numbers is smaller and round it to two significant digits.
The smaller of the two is -0.020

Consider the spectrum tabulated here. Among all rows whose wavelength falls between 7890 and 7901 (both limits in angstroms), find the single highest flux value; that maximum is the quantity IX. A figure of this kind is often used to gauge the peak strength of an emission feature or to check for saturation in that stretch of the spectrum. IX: 3.25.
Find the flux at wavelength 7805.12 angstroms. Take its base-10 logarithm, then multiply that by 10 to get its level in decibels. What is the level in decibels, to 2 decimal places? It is 4.31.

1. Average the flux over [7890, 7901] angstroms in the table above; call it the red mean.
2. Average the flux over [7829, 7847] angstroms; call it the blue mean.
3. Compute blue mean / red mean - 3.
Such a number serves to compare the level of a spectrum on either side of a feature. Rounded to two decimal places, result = -2.02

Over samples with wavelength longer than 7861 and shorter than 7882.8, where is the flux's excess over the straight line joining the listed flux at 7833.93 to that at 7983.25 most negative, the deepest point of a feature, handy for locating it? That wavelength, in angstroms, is 7862.84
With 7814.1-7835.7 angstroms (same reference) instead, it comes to 7833.93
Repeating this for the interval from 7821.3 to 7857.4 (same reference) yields 7844.76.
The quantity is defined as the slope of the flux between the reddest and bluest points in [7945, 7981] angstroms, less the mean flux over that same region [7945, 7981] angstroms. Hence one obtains -3.069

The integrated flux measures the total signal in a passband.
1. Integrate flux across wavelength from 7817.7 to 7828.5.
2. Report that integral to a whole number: 35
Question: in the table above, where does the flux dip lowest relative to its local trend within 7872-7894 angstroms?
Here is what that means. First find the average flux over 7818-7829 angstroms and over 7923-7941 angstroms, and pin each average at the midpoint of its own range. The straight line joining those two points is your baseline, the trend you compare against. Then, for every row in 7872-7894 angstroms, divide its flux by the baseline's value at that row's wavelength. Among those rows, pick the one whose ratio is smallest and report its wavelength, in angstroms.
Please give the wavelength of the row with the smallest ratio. 7873.71 angstroms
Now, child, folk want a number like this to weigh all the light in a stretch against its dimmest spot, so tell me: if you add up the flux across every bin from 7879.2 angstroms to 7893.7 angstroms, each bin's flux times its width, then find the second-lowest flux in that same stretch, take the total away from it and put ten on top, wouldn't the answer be -32.3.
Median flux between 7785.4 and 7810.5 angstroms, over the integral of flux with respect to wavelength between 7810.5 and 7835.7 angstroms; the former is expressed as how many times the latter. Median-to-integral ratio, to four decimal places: 0.0359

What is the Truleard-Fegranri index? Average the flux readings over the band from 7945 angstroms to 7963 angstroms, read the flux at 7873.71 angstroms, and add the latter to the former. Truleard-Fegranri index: 5.96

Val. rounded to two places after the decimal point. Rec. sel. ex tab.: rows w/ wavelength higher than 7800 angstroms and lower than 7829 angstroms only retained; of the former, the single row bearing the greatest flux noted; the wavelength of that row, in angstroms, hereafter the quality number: 7826.71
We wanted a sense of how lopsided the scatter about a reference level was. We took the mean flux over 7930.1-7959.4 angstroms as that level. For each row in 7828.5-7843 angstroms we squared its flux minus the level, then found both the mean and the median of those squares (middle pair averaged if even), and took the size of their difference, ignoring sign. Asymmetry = 0.013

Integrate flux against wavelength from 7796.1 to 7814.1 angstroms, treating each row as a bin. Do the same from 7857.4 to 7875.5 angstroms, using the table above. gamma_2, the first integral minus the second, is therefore 0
